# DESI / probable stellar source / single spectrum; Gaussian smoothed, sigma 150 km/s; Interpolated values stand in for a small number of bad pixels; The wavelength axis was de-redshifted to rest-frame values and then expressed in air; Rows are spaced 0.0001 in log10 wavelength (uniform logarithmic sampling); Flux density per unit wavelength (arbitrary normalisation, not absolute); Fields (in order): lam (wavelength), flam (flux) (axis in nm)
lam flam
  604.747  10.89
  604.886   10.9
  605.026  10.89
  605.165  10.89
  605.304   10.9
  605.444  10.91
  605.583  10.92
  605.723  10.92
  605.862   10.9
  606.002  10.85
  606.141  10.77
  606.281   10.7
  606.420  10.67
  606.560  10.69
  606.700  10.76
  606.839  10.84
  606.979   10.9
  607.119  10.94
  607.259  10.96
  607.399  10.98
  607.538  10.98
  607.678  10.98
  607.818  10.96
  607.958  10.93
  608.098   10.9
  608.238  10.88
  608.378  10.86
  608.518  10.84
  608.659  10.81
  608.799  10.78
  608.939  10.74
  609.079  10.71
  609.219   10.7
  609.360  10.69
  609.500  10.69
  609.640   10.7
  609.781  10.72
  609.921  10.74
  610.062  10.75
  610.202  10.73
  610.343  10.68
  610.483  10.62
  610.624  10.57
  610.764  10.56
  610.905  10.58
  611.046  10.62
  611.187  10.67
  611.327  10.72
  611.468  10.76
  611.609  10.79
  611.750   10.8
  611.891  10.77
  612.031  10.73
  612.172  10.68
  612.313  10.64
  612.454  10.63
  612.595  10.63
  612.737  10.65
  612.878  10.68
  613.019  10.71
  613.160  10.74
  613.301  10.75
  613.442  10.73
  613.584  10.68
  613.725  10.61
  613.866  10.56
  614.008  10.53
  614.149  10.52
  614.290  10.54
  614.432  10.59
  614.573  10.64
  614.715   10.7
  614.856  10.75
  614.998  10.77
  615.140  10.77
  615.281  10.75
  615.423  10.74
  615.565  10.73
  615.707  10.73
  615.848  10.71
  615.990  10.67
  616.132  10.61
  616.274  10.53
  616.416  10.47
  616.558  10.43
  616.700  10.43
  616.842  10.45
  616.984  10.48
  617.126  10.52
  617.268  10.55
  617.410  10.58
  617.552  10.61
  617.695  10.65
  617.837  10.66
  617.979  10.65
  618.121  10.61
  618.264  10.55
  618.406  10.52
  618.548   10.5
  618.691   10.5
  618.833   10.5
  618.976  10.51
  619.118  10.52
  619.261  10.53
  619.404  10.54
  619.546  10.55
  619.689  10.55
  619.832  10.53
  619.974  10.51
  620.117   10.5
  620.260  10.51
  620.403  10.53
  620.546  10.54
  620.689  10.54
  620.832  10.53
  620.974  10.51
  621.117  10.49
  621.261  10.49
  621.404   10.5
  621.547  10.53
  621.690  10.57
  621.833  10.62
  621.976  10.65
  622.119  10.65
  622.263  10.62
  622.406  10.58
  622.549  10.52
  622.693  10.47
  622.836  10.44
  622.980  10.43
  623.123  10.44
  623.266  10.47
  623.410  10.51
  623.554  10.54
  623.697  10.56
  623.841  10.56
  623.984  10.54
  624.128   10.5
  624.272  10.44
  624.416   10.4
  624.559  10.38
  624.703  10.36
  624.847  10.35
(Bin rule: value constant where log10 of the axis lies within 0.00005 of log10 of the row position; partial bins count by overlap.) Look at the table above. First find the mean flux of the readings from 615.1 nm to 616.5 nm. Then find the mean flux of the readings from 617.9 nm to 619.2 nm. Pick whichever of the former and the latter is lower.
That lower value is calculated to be 10.5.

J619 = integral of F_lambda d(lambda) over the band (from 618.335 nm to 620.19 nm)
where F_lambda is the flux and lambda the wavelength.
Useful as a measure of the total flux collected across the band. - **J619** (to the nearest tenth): 19.5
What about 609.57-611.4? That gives 19.5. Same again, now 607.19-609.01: 19.8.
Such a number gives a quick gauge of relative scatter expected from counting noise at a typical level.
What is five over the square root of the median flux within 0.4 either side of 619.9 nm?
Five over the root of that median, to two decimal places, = 1.54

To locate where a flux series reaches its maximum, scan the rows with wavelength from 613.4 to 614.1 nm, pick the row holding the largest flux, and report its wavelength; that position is 613.442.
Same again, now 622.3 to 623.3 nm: 622.406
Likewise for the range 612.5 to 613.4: 613.301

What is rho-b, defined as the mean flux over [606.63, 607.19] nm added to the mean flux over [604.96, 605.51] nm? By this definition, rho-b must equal 21.8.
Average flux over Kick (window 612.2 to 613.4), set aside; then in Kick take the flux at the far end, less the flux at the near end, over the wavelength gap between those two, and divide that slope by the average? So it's 0.010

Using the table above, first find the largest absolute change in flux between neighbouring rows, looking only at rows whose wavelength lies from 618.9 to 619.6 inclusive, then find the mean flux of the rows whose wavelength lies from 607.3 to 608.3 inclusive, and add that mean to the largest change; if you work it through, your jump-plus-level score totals 11.0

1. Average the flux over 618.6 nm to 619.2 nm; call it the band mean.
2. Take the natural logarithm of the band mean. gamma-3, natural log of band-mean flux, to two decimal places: 2.35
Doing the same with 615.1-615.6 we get 2.37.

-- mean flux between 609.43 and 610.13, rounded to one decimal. 10.7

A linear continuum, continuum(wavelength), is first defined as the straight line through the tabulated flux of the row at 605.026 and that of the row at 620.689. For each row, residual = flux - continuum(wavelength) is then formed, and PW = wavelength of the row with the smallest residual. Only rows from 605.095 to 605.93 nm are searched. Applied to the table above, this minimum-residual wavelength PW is 605.165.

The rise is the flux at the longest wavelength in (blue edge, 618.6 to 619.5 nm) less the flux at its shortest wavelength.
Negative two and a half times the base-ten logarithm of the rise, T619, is 3.5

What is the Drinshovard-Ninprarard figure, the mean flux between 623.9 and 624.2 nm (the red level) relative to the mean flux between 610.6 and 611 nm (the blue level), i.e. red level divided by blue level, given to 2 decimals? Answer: 1.00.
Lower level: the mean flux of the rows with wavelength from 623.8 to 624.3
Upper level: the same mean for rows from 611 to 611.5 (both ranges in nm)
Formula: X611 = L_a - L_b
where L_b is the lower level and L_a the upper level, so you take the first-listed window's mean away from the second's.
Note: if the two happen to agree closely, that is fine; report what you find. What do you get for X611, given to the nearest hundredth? 0.18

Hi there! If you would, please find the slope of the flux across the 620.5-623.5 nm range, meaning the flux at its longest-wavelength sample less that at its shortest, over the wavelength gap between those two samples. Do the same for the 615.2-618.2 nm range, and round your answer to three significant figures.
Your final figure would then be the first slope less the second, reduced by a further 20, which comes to -20.0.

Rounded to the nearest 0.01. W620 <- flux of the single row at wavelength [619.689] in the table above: 10.55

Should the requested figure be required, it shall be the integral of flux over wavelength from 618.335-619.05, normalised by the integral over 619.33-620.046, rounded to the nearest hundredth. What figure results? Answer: 1.00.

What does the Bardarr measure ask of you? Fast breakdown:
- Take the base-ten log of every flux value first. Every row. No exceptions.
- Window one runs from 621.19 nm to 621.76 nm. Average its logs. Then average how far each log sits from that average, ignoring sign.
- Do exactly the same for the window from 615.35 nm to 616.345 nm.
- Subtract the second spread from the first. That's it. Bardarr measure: -0.0013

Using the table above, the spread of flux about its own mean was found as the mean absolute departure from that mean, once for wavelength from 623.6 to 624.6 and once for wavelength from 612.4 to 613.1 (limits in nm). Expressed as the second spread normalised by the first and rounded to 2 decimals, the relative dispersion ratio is 0.43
